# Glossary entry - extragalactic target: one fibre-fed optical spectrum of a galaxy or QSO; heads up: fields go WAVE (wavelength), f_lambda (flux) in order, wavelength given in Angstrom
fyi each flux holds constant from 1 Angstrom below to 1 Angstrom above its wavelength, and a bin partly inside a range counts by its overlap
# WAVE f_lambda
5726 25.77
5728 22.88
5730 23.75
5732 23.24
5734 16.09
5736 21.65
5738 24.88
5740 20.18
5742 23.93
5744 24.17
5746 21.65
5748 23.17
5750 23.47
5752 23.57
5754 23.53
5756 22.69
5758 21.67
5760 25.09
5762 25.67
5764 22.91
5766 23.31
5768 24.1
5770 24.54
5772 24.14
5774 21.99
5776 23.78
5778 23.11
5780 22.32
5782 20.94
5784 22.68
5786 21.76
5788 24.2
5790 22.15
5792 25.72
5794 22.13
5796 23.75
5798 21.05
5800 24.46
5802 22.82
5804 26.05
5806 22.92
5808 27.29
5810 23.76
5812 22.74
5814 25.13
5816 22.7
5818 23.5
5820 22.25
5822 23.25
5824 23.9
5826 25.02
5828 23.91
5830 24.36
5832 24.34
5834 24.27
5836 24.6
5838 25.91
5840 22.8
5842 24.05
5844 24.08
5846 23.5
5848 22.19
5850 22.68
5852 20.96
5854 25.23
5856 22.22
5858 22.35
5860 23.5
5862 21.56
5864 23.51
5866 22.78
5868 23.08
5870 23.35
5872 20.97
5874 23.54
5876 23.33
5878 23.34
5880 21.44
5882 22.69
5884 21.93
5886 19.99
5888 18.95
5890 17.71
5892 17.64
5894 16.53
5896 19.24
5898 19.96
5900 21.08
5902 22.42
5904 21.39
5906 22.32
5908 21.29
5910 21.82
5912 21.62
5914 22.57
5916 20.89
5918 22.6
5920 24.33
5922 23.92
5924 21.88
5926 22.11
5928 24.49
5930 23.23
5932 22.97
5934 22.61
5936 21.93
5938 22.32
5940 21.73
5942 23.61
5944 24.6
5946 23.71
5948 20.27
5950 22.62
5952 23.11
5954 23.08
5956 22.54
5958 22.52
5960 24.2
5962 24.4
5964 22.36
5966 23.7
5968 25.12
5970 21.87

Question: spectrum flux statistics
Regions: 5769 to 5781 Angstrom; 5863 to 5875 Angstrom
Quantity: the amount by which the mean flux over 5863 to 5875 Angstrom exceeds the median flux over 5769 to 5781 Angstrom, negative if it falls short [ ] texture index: -0.6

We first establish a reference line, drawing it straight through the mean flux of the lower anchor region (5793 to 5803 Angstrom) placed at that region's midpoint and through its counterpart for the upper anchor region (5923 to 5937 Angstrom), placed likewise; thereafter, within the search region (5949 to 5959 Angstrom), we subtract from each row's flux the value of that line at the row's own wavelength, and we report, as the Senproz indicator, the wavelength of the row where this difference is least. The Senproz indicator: 5958 Angstrom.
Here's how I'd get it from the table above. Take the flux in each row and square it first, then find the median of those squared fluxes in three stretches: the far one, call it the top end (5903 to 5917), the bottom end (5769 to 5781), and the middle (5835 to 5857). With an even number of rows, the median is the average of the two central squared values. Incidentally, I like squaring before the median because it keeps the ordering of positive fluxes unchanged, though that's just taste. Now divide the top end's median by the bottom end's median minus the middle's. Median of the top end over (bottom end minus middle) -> -189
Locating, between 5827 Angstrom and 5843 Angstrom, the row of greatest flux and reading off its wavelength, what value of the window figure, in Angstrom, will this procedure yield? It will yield 5838 Angstrom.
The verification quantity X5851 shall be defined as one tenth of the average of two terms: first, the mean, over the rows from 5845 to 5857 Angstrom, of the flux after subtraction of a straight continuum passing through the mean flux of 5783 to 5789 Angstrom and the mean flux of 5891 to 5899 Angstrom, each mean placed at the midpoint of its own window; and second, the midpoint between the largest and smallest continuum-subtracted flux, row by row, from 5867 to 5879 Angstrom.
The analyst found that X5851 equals 0.28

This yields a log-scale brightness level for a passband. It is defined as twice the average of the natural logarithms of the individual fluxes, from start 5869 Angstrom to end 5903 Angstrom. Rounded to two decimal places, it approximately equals 6.06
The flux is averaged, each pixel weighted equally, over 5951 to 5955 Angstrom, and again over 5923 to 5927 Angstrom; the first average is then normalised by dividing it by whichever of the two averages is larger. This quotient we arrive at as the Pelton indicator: 1.00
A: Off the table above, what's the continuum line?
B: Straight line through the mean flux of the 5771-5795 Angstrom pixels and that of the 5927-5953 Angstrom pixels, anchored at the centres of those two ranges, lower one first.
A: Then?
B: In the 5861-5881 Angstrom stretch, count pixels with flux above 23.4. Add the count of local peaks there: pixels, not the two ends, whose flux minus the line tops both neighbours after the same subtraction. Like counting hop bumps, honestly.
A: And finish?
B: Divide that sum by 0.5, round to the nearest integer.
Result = 12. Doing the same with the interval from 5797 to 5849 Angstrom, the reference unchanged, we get 52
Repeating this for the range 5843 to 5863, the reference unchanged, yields 14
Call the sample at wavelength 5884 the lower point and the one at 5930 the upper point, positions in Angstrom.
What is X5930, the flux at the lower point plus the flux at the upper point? 45.2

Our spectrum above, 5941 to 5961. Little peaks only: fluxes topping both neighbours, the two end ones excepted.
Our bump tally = 2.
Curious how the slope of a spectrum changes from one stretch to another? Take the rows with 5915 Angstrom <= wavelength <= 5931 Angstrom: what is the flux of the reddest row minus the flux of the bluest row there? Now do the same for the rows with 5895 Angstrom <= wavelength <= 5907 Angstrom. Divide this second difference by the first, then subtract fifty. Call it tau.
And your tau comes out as -48.7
